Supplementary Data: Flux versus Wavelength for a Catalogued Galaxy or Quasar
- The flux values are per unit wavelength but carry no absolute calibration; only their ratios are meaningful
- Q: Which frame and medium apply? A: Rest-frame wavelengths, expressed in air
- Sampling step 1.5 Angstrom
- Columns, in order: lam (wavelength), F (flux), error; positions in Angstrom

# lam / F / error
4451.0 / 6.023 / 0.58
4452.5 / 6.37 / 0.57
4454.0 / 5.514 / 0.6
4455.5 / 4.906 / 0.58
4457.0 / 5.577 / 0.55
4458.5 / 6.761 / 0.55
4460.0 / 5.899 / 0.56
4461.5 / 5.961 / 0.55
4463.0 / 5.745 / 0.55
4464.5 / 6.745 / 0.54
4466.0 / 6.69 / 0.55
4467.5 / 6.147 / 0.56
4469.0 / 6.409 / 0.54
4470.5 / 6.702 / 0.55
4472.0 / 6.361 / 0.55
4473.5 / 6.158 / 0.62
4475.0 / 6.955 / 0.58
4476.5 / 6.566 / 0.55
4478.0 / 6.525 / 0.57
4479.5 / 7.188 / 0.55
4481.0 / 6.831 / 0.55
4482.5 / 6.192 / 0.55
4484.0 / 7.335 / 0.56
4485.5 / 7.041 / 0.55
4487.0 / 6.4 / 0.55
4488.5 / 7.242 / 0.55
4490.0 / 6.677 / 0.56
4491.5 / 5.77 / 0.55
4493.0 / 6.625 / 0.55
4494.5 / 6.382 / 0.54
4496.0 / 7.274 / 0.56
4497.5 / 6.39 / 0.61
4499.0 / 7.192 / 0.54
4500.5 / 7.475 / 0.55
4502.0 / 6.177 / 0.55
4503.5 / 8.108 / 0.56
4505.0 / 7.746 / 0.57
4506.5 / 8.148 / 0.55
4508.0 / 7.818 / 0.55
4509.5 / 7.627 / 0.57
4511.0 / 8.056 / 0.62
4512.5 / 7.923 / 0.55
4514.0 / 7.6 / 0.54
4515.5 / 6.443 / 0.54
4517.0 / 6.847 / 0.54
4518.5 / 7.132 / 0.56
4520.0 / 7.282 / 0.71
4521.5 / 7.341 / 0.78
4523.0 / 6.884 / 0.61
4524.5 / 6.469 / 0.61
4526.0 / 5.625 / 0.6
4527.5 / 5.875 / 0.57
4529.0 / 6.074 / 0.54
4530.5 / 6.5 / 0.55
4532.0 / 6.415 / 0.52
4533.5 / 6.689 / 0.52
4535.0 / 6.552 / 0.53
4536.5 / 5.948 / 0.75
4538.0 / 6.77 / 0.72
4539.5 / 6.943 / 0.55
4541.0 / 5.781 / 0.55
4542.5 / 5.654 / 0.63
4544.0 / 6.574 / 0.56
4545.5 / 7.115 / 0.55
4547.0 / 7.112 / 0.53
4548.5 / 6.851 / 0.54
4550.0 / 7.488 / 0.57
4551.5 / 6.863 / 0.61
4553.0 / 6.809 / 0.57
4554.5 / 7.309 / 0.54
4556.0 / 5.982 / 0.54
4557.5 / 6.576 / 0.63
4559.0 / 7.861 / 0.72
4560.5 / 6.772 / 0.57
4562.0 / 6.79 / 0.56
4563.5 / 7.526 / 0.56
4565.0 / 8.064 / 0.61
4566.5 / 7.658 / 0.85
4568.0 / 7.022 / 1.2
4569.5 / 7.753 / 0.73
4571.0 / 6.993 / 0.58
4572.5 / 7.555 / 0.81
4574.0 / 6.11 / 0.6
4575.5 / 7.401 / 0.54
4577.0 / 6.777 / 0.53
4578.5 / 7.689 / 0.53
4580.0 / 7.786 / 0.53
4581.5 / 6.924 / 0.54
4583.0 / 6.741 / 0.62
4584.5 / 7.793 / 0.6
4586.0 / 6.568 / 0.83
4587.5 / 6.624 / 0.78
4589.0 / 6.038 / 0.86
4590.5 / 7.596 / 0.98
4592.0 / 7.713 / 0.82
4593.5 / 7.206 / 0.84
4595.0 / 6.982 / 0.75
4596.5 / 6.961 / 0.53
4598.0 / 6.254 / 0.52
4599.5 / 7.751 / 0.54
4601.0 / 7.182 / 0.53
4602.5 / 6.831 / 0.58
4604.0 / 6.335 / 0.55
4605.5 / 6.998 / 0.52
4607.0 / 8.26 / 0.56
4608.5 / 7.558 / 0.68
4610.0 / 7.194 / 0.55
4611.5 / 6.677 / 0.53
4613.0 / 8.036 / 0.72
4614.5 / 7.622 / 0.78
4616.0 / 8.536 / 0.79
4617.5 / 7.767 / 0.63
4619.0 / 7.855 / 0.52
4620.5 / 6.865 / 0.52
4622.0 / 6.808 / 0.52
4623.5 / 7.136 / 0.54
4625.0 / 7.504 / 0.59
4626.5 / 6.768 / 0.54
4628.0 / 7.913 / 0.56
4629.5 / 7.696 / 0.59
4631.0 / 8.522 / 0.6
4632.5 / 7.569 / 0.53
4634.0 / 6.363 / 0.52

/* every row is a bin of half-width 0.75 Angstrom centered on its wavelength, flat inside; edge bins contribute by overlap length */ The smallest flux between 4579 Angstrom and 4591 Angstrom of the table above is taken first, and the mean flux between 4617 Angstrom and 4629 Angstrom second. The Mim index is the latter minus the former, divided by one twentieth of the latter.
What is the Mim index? 3.5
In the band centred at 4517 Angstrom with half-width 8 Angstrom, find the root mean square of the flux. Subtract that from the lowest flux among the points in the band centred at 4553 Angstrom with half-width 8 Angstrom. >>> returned -1.3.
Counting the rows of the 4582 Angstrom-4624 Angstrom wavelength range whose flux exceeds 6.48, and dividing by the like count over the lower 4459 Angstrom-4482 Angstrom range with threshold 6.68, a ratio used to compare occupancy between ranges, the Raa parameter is 4.2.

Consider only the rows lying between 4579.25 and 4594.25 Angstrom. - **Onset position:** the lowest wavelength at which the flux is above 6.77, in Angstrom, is 4580.0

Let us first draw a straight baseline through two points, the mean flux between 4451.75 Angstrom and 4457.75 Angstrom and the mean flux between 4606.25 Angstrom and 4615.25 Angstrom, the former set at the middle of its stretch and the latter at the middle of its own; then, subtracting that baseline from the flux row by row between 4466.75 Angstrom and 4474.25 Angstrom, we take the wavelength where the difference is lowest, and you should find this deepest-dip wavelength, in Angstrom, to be 4473.5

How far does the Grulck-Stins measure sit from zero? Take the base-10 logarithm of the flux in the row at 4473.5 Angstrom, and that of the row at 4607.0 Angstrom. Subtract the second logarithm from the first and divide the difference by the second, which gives -0.14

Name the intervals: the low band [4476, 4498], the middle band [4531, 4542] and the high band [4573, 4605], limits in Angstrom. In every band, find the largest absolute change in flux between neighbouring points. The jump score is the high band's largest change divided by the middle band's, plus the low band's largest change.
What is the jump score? 2.48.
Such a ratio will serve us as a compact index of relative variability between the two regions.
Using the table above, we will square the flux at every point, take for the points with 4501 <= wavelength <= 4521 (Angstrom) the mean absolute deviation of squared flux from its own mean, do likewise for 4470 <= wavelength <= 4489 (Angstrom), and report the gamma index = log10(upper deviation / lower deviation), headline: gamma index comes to 0.22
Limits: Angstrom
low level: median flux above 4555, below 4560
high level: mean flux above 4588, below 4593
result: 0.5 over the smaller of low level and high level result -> 0.0760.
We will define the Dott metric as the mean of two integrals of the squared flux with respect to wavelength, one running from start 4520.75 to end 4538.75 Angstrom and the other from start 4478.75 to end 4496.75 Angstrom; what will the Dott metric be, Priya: 785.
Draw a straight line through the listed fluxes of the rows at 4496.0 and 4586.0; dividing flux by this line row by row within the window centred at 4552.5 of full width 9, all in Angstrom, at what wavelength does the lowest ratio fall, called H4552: 4556.0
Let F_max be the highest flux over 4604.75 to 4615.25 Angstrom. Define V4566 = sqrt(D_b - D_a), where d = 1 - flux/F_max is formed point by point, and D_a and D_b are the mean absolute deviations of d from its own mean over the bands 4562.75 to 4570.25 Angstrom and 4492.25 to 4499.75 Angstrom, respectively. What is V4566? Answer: 0.112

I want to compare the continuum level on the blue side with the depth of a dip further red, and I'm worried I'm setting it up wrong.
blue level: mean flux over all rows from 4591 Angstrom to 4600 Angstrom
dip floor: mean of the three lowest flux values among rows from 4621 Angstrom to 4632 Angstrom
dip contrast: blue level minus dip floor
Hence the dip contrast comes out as 0.2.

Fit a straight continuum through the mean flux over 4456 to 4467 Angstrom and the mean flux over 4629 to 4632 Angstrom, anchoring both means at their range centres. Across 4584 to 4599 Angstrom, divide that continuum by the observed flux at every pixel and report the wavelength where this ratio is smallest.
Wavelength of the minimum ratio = 4584.5 Angstrom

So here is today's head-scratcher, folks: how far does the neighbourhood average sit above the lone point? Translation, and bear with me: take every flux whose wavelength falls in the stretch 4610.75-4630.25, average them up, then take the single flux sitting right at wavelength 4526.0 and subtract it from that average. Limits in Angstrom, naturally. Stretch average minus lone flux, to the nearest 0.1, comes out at 1.9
